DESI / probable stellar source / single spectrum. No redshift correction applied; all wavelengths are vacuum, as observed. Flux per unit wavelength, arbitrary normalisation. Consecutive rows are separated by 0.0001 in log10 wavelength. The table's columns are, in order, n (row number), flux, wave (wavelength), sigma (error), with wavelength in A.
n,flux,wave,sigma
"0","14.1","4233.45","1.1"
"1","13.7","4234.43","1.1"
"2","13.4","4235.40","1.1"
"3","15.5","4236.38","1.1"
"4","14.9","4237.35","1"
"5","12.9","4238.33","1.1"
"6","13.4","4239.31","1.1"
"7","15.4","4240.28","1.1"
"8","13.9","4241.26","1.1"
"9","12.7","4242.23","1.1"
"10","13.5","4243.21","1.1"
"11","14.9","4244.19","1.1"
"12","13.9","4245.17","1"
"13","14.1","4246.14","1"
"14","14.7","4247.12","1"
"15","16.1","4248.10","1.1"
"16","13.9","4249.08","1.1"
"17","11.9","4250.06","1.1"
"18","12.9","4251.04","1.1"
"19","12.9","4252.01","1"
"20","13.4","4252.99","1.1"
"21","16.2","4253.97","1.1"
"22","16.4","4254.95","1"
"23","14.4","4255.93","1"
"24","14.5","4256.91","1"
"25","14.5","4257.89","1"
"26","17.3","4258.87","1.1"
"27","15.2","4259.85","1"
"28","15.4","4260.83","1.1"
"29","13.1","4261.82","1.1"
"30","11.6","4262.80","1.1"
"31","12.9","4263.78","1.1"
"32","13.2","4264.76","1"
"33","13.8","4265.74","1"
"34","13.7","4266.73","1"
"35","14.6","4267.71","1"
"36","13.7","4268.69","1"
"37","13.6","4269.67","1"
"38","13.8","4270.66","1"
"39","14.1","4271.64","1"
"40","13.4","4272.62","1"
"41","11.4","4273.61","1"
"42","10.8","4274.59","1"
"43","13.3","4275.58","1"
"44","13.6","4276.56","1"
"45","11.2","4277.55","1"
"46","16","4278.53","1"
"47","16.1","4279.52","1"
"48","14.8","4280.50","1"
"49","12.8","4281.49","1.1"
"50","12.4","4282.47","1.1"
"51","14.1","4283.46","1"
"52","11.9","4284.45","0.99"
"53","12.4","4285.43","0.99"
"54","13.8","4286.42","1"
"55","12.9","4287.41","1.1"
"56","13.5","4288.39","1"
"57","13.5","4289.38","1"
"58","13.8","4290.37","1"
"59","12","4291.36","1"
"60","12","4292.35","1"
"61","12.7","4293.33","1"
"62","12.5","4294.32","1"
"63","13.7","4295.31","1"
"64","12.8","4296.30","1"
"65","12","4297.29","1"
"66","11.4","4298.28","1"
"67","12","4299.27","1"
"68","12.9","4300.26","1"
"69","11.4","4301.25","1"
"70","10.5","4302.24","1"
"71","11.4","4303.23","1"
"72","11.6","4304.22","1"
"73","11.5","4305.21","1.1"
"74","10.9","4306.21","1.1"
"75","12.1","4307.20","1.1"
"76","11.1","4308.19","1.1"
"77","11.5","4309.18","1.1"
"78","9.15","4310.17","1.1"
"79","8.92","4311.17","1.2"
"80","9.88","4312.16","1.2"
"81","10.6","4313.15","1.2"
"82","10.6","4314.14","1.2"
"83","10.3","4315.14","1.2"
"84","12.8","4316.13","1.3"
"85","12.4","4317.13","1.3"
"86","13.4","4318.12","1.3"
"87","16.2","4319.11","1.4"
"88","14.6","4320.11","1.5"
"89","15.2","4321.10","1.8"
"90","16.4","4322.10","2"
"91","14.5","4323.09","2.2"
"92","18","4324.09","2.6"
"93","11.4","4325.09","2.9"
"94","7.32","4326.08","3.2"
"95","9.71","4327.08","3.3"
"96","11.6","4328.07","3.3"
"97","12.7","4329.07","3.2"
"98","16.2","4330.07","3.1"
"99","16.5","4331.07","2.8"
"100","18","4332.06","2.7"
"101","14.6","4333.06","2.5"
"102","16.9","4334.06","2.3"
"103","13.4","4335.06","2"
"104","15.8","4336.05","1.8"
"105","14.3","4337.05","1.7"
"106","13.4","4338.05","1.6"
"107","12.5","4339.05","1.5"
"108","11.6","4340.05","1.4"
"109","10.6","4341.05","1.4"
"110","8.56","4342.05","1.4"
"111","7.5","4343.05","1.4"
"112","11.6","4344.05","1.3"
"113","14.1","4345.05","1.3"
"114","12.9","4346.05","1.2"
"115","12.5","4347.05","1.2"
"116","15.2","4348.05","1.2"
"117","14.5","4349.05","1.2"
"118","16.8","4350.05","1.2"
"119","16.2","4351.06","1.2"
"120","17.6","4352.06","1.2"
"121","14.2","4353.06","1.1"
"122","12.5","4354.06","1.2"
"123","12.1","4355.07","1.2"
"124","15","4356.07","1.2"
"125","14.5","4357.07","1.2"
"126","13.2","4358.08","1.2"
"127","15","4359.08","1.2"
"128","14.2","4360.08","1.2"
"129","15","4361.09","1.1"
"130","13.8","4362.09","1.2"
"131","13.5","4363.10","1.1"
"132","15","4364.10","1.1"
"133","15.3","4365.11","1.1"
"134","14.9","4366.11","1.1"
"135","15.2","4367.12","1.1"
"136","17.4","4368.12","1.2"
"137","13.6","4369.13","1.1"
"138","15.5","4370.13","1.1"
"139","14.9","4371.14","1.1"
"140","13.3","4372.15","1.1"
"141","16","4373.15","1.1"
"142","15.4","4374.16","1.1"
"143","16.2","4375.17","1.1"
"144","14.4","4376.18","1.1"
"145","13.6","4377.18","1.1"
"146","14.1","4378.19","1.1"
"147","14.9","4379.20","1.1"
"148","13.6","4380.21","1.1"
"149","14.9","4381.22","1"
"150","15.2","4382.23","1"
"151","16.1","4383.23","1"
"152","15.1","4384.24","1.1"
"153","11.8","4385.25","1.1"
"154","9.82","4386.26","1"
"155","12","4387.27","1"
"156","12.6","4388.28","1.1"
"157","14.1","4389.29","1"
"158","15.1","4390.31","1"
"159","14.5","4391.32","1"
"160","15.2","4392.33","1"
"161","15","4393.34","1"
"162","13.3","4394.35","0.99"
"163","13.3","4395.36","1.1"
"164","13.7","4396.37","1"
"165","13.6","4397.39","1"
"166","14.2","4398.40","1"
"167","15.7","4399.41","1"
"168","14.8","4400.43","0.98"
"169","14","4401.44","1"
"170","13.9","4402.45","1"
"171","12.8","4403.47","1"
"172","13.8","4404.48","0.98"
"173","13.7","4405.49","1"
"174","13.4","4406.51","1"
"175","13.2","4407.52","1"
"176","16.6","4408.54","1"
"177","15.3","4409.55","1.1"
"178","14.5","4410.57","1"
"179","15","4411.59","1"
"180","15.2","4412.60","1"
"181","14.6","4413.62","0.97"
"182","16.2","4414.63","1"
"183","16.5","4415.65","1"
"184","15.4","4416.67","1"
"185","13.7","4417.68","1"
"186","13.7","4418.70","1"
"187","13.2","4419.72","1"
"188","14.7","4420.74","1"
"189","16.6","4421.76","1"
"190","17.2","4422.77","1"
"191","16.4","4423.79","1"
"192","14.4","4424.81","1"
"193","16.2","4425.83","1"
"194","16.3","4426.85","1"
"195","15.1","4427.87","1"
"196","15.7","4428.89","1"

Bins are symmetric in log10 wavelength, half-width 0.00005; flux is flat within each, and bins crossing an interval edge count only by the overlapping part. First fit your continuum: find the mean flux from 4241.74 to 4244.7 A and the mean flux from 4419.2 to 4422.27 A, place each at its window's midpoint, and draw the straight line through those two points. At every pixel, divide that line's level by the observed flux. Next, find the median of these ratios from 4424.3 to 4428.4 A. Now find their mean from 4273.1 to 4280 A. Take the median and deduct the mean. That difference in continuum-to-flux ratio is -0.13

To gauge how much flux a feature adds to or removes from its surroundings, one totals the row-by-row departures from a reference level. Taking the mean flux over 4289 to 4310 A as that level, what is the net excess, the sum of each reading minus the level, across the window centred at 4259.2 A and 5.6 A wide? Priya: 18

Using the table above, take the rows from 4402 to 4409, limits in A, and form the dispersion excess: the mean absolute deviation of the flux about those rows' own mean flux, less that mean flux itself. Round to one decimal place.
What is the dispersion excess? -13.1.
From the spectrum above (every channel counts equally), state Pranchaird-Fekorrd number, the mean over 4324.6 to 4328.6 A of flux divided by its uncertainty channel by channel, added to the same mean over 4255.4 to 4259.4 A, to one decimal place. 18.0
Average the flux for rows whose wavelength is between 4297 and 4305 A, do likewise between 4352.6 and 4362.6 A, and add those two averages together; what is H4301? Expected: 25.6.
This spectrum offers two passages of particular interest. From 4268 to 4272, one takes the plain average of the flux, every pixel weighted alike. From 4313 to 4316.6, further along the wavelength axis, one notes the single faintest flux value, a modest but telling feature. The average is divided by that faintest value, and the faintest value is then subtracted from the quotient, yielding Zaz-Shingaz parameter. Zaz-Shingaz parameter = -9.0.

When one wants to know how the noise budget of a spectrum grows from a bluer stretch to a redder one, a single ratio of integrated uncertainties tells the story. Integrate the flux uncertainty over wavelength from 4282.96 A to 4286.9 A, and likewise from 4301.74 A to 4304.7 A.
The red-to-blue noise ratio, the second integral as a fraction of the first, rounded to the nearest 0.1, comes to 0.8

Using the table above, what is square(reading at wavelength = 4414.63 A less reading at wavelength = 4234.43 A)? 6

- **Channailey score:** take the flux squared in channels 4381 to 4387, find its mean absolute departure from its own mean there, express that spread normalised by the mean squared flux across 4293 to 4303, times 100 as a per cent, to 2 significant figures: 35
